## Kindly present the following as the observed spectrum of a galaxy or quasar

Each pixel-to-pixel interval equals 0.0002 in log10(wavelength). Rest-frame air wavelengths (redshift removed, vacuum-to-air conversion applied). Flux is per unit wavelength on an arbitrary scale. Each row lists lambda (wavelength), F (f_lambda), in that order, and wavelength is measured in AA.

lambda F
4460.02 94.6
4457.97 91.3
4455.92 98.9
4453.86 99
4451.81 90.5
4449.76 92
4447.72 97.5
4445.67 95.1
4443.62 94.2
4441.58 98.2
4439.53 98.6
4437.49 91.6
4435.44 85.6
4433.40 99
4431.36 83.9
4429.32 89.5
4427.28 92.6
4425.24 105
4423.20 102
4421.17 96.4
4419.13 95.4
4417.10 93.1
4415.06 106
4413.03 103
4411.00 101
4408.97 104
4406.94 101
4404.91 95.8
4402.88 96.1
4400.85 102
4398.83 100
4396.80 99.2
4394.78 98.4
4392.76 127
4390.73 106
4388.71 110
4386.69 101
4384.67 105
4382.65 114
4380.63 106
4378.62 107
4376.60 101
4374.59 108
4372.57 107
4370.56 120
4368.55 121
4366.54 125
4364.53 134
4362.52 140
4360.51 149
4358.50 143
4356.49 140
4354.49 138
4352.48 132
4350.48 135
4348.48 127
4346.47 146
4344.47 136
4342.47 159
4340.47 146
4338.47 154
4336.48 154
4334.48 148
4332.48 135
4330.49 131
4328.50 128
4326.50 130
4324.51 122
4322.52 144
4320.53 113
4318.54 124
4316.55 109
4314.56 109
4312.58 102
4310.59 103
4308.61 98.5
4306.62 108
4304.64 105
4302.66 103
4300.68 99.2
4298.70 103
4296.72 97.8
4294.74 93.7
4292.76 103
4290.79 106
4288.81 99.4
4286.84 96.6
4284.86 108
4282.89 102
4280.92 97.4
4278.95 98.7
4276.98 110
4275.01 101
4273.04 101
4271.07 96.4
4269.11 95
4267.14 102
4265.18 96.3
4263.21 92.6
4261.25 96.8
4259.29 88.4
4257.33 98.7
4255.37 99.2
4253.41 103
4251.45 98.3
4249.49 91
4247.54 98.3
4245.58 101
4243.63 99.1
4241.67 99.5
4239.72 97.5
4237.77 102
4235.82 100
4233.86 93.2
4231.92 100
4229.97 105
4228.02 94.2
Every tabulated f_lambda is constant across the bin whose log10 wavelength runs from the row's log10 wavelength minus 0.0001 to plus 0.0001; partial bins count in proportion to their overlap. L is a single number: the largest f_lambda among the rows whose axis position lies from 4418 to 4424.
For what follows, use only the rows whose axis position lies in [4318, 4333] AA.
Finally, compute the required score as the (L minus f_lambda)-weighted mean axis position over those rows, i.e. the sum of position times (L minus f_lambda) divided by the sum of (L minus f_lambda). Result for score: 4326.1 AA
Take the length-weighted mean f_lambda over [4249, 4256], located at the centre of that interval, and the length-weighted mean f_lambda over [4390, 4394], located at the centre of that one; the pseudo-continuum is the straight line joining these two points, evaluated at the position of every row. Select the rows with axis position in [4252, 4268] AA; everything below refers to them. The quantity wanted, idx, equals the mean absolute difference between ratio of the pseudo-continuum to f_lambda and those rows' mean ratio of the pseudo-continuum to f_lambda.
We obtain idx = 0.041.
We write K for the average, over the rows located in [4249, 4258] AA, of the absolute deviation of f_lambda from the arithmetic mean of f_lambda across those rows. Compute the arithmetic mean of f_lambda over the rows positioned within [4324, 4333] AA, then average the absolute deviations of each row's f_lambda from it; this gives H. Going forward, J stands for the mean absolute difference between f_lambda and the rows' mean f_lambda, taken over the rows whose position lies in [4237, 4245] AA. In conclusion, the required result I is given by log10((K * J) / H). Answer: 0.0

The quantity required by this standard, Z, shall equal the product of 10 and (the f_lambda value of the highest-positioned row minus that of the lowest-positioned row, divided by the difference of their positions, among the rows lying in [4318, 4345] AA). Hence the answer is 5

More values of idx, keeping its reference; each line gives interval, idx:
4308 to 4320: 0.054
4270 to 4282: 0.033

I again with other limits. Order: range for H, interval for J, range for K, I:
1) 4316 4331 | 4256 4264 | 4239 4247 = -0.4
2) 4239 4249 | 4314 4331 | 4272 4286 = 1.5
